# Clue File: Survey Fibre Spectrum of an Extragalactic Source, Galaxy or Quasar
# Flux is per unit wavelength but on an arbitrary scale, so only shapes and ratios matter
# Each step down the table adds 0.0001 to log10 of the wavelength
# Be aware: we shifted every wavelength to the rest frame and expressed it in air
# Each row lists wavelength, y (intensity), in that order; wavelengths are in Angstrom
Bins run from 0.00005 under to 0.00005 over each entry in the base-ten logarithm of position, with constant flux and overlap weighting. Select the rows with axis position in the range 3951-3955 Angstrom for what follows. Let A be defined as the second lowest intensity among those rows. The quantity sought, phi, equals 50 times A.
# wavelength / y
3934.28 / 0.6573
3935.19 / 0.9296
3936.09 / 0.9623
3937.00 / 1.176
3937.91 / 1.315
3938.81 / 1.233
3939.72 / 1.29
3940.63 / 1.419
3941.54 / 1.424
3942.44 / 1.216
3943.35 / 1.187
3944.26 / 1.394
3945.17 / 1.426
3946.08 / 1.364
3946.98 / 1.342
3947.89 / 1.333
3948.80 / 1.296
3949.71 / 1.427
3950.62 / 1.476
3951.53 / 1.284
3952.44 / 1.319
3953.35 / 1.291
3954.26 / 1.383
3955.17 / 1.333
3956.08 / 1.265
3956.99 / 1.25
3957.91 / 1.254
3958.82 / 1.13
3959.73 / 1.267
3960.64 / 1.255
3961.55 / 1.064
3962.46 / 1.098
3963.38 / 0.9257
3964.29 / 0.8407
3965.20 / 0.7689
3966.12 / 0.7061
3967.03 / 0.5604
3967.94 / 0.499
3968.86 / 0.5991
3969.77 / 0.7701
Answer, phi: 65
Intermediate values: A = 1.291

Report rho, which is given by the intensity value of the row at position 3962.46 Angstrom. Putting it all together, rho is 1.098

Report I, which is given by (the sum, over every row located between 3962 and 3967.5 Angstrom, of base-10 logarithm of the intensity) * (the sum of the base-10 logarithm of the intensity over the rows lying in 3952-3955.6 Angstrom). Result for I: -0.3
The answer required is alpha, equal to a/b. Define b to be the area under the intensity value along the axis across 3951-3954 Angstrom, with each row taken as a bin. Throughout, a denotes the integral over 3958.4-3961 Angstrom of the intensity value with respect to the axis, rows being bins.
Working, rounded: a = 3.17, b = 3.9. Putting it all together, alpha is 0.8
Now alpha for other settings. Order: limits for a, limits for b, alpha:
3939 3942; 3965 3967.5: 2.5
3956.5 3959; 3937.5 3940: 1.0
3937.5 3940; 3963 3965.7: 1.4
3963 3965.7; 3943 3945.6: 0.7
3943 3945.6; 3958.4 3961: 1.1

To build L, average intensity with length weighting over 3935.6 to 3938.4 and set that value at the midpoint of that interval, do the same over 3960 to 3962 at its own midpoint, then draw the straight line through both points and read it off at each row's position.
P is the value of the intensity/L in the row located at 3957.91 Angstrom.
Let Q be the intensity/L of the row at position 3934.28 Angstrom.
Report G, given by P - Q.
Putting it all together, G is 0.50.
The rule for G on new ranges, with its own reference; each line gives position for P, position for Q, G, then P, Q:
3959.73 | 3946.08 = -0.09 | 1.082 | 1.18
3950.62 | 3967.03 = 0.79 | 1.269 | 0.48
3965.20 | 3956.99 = -0.42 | 0.654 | 1.07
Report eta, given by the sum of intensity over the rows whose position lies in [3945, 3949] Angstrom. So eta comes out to 6.8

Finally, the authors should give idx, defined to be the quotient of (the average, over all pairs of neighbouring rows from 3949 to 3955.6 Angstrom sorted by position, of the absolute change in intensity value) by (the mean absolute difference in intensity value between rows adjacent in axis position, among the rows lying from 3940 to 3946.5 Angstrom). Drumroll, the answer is 0.82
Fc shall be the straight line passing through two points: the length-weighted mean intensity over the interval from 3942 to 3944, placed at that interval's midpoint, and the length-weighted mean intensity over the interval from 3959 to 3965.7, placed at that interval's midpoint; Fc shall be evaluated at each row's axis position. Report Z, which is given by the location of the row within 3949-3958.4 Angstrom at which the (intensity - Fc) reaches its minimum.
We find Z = 3951.53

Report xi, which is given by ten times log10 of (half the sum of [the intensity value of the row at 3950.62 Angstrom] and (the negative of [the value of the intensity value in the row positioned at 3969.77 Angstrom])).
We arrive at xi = -4.5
